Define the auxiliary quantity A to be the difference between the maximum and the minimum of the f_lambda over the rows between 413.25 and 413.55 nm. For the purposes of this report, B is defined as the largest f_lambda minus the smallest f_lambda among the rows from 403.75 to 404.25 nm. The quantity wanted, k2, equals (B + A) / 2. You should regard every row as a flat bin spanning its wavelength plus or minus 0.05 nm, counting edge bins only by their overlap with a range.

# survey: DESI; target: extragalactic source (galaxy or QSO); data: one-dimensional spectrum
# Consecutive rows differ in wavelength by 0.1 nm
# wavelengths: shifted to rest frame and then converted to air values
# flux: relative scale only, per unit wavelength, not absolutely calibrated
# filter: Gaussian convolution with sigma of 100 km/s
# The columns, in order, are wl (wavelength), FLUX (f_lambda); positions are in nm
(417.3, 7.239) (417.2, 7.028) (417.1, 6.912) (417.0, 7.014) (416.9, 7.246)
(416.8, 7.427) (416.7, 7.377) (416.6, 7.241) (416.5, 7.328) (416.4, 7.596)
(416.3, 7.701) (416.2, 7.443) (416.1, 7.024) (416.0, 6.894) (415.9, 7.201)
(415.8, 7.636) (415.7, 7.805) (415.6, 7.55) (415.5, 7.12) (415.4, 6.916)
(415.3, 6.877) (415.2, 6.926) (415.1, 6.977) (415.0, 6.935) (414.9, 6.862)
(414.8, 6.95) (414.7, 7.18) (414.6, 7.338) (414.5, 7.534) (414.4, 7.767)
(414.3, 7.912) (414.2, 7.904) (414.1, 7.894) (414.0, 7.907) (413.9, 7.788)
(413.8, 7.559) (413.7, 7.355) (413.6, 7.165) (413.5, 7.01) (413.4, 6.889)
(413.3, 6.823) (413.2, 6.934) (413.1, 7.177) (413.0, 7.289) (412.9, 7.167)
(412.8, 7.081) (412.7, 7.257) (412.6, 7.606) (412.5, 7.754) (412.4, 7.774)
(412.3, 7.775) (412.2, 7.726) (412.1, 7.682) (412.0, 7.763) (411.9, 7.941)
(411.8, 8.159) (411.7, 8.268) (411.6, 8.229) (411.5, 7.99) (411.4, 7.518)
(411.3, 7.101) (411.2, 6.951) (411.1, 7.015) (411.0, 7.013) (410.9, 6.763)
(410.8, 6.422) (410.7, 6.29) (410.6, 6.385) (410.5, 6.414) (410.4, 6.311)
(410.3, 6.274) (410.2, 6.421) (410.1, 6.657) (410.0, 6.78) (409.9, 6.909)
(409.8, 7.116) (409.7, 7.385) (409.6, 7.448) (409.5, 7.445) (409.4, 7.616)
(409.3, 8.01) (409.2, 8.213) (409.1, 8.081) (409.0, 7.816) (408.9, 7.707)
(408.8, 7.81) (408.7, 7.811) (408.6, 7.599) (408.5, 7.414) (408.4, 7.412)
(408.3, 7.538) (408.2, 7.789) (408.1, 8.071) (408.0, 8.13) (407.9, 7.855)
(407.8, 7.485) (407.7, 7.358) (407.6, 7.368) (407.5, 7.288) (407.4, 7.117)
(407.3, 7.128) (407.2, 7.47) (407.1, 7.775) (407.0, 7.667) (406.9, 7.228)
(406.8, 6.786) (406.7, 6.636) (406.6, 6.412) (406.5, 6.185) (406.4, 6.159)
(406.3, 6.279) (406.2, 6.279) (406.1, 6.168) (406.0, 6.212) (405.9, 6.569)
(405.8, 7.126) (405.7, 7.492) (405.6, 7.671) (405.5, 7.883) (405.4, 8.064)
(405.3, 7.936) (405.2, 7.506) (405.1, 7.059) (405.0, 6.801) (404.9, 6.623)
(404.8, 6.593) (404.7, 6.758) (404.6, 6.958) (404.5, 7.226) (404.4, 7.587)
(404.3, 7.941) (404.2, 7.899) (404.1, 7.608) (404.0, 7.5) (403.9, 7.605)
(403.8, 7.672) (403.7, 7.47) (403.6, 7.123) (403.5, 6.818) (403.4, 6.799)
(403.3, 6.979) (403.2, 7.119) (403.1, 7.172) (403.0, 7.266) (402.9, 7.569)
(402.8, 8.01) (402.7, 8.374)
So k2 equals 0.29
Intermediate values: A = 0.2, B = 0.4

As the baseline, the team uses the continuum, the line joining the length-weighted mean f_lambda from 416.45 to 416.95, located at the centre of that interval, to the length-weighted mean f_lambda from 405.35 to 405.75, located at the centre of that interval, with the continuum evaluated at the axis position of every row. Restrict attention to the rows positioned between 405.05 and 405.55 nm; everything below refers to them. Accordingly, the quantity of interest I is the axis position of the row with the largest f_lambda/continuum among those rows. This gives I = 405.4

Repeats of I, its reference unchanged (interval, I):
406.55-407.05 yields 407.0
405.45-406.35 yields 405.5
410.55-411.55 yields 411.5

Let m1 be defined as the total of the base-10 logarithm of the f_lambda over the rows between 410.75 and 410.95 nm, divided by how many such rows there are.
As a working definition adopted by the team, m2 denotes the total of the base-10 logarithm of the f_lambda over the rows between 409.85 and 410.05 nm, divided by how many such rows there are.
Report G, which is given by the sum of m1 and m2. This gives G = 1.654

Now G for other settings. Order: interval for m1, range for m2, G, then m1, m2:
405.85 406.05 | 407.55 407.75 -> 1.672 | 0.805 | 0.867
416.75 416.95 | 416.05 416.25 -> 1.725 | 0.865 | 0.859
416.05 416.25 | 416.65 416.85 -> 1.729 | 0.859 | 0.869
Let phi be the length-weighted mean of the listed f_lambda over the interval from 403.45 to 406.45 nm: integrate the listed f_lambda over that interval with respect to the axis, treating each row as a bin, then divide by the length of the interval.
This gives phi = 7.15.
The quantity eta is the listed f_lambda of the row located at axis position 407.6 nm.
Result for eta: 7.368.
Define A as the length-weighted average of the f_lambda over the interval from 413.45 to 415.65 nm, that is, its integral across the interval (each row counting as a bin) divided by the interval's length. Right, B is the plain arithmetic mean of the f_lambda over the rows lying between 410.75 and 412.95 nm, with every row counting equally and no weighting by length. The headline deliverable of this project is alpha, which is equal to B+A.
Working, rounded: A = 7.34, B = 7.5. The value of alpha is 14.8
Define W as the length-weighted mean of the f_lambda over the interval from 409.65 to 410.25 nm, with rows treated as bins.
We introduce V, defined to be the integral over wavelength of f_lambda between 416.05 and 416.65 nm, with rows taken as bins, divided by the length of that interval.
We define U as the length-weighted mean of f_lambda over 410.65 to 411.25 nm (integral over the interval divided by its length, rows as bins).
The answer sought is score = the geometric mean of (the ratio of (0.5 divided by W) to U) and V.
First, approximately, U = 6.7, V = 7.4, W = 6.9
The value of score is 0.282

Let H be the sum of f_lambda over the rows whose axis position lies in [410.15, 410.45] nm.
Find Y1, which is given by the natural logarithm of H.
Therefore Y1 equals 2.94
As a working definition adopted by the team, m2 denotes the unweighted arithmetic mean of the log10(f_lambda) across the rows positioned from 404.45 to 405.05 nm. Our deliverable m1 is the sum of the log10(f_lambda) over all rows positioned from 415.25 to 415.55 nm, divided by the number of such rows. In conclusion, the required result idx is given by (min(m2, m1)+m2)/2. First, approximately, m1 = 0.843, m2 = 0.834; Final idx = 0.834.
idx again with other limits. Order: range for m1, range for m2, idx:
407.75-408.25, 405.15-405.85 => 0.884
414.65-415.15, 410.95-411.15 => 0.845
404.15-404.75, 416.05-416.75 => 0.868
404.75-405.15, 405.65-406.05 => 0.832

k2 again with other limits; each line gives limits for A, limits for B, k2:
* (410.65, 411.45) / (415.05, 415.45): 0.66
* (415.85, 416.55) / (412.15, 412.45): 0.43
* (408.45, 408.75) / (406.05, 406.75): 0.44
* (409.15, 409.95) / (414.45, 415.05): 0.99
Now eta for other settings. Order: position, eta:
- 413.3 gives 6.823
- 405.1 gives 7.059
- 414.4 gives 7.767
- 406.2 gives 6.279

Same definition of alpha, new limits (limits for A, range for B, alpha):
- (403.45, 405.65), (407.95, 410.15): 15.0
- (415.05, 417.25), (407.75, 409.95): 14.9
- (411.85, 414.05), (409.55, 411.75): 14.4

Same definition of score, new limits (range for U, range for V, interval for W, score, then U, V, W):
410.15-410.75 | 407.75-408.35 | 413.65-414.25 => 0.282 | 6.3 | 7.8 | 7.7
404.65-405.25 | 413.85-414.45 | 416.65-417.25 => 0.282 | 6.9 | 7.9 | 7.2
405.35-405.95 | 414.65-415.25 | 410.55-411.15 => 0.265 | 7.5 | 7.0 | 6.6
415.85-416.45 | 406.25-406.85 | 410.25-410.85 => 0.263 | 7.3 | 6.4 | 6.3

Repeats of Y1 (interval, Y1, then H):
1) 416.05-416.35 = 3.10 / 22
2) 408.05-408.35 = 3.15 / 23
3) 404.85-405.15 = 3.02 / 20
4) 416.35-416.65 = 3.10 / 22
